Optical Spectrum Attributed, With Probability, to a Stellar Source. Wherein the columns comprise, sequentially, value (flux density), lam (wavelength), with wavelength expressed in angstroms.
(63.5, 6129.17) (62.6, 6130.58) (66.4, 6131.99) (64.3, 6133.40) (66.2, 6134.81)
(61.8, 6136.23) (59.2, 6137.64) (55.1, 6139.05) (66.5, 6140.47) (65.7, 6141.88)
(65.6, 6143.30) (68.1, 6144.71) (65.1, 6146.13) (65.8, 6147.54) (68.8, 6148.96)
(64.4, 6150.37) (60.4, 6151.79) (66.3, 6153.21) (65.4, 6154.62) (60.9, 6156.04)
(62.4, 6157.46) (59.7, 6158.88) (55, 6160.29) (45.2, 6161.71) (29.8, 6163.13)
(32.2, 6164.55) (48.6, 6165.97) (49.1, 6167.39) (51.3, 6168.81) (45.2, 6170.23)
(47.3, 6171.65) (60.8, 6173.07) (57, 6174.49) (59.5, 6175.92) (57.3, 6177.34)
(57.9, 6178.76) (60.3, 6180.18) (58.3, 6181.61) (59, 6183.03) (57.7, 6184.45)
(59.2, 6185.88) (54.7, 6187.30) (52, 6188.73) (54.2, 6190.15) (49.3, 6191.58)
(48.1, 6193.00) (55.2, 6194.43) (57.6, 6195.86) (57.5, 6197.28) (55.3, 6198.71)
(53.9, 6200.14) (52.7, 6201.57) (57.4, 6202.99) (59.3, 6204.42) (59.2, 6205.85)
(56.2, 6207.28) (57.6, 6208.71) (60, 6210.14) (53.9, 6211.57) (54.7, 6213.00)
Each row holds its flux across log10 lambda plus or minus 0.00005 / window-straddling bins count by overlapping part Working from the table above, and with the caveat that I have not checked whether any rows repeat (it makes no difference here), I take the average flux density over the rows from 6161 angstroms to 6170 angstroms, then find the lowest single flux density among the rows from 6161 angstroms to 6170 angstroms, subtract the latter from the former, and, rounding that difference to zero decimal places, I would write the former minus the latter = 13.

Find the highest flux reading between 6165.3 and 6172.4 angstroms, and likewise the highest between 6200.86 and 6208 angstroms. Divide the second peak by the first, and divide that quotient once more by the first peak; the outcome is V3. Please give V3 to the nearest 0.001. 0.023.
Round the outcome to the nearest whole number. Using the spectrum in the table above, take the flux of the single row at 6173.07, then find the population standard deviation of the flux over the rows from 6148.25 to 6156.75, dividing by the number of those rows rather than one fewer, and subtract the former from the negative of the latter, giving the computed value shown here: -64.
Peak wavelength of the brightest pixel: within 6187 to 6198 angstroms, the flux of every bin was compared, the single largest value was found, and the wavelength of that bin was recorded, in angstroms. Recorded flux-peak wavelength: 6195.86 angstroms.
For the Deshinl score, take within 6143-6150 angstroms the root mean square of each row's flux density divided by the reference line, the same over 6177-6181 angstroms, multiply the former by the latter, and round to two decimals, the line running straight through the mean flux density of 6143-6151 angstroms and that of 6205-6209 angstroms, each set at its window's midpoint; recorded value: 0.95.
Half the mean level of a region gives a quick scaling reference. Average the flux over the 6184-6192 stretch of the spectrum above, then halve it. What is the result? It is 27.3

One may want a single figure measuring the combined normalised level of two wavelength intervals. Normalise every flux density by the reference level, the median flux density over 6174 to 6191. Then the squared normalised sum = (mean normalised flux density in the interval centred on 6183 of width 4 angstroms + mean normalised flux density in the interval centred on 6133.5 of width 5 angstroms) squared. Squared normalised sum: 4.6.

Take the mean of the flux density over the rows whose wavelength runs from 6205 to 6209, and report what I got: 57.7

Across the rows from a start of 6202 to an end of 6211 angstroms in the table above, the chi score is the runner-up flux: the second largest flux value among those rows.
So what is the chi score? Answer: 59.3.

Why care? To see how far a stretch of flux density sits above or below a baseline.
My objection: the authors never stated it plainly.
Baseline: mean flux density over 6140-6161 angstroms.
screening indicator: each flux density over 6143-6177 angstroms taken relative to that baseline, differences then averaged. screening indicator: -8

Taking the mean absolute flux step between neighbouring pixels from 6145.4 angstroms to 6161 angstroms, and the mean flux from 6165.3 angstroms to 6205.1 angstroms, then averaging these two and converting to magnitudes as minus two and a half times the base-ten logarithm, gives -3.66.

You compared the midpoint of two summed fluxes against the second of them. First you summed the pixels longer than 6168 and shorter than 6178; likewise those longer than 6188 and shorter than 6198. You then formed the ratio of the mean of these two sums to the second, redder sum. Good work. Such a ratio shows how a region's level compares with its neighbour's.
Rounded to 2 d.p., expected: 1.01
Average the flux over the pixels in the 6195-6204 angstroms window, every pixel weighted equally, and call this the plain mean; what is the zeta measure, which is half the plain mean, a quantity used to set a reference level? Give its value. 27.9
